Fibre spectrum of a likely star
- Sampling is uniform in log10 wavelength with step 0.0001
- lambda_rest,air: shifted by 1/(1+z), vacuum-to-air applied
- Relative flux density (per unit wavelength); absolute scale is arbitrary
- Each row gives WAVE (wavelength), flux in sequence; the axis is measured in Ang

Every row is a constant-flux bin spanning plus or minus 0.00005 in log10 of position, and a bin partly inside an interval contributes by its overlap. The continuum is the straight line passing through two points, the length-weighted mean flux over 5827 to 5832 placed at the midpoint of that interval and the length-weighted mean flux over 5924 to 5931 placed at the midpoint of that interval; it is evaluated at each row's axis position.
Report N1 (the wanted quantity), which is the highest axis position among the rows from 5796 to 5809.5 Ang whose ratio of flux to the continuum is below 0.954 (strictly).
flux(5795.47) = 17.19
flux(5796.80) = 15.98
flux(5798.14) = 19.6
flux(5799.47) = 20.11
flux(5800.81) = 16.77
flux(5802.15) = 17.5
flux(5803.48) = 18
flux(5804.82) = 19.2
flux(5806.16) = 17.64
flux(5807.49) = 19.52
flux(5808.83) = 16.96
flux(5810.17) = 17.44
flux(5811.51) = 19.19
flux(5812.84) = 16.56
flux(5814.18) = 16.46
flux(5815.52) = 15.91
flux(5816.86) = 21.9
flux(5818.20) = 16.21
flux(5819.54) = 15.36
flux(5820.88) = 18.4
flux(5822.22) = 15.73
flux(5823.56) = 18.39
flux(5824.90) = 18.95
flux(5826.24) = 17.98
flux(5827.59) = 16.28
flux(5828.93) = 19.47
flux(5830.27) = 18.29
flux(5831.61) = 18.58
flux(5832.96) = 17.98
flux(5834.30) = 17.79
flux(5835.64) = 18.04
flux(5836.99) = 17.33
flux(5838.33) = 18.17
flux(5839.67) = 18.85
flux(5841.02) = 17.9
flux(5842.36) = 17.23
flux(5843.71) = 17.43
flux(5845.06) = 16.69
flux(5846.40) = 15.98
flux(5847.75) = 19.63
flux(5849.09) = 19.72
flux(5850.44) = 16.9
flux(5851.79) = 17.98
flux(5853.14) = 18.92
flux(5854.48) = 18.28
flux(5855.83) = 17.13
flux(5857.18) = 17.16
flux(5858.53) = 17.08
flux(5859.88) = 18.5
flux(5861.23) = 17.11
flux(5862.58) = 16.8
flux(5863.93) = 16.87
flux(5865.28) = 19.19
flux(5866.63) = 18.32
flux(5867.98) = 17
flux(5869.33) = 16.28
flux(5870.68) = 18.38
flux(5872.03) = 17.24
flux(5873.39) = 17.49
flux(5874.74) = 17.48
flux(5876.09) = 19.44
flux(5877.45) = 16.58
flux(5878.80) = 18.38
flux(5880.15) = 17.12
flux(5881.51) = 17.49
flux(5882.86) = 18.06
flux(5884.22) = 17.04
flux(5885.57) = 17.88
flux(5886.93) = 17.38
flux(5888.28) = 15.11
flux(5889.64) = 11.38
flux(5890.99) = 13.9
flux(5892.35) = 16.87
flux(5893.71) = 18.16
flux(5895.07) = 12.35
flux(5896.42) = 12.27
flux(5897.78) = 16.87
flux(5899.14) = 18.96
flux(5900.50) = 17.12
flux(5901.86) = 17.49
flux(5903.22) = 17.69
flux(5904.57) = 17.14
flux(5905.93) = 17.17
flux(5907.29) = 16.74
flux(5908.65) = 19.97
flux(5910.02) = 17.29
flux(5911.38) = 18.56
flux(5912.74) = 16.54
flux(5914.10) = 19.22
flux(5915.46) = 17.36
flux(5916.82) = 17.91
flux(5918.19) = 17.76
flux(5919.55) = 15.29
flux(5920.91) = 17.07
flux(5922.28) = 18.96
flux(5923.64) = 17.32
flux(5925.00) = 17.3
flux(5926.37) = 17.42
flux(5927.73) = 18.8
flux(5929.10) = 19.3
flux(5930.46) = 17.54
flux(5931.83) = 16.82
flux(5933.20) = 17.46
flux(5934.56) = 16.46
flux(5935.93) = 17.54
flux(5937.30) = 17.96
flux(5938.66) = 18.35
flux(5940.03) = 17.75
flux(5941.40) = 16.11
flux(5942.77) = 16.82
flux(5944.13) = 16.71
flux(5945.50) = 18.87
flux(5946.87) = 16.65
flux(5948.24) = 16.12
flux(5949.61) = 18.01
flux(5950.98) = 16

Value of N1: 5808.83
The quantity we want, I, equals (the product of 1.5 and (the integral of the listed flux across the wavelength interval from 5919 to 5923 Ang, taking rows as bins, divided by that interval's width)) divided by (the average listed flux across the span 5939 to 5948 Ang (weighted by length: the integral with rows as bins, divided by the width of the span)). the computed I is 1.50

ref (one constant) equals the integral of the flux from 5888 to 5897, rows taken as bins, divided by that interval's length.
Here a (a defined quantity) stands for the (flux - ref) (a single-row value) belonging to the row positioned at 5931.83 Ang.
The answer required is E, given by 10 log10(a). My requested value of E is 4.1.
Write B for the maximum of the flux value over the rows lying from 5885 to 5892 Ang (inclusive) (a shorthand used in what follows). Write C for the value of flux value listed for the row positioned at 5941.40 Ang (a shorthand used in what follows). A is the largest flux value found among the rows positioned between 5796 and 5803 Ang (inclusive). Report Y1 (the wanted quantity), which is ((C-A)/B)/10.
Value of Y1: -0.022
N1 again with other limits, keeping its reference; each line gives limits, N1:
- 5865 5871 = 5869.33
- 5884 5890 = 5889.64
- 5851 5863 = 5862.58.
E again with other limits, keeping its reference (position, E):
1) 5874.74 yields 5.1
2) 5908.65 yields 7.6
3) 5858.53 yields 4.5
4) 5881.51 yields 5.1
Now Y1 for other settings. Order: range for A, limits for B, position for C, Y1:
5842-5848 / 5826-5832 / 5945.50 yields -0.004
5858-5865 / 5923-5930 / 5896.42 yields -0.032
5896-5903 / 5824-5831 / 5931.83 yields -0.011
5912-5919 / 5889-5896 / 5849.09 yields 0.003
